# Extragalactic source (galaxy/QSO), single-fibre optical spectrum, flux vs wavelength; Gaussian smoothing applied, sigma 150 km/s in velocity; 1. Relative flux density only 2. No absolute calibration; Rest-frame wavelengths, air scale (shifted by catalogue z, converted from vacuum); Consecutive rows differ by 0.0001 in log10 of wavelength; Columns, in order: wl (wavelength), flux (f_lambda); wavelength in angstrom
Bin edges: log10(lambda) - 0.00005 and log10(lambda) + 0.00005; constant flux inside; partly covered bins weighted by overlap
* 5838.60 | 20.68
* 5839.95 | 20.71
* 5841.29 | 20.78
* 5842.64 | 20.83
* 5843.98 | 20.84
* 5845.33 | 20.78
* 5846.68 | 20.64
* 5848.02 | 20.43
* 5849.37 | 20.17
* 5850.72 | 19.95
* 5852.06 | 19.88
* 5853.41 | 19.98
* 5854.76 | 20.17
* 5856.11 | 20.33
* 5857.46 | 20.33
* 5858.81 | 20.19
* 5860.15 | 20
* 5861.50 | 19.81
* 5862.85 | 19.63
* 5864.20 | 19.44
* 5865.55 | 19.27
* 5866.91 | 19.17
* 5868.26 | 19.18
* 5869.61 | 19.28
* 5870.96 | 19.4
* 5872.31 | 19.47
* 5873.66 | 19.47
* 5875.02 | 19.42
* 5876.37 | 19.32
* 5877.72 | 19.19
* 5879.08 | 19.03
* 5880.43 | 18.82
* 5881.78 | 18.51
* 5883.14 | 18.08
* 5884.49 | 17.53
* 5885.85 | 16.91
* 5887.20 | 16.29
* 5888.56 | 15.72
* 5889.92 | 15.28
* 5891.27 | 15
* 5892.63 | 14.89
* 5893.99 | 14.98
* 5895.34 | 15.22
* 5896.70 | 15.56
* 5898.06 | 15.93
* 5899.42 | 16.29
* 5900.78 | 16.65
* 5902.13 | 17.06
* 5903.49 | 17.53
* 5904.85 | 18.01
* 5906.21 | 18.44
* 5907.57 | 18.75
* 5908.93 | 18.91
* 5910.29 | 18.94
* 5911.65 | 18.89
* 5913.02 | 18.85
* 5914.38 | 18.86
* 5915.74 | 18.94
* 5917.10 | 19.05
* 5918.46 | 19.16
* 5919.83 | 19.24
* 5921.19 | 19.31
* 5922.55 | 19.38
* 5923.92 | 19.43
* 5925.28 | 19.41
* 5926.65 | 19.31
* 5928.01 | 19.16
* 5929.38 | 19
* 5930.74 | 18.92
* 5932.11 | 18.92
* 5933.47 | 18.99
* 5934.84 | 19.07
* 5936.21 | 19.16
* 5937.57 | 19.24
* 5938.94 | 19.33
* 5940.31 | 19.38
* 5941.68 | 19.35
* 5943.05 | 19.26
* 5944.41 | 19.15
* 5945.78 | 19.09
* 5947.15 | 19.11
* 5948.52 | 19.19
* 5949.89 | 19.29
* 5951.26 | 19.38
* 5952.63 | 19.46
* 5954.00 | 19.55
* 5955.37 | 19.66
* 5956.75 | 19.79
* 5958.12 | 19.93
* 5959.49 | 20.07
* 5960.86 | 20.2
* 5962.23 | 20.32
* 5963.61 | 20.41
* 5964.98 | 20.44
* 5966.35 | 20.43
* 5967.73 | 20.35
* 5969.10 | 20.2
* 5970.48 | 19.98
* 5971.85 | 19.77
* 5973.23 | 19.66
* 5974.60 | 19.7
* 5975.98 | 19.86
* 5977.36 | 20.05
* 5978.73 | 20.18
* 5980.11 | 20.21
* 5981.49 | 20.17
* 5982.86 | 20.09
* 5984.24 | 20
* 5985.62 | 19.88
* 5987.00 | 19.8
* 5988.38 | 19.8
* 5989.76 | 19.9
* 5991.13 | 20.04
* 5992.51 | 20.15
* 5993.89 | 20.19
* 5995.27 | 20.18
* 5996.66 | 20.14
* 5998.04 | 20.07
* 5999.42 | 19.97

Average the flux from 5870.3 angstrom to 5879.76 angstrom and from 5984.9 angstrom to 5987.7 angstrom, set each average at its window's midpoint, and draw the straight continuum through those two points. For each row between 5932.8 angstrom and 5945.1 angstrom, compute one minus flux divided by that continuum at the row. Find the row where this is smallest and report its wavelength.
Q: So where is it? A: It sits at 5940.31 angstrom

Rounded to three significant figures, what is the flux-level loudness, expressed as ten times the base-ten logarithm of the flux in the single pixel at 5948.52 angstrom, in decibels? 12.8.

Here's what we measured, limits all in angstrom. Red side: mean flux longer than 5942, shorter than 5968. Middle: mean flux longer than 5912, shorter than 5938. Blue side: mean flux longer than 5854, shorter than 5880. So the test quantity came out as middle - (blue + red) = -20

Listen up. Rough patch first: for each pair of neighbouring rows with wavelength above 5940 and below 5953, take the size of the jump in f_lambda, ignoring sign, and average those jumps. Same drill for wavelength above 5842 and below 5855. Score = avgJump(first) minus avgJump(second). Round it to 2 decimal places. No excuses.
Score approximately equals -0.07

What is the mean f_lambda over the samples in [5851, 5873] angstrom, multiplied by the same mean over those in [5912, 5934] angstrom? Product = 377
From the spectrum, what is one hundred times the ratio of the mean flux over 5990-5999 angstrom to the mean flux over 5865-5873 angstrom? 104.3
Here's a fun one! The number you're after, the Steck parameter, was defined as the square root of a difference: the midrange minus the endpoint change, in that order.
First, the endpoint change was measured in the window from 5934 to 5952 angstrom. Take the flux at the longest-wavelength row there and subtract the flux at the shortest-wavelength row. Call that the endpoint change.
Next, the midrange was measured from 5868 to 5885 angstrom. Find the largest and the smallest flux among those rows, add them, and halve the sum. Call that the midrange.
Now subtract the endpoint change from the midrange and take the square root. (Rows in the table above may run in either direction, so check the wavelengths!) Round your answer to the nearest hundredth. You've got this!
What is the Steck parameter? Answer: 4.26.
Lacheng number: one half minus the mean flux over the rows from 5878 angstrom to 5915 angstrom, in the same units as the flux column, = -16.7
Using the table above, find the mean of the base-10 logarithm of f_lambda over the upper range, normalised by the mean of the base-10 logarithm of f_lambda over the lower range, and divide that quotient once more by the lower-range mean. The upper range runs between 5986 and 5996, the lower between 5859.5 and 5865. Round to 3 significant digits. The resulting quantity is 0.776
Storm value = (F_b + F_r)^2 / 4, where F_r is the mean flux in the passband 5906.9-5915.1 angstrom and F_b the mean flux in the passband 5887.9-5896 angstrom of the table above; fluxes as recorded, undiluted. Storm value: 290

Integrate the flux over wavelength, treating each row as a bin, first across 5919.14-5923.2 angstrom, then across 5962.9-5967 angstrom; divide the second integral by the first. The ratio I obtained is 1.07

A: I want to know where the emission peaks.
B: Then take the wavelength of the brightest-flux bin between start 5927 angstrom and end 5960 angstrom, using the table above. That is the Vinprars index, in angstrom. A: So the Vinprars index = 5959.49 angstrom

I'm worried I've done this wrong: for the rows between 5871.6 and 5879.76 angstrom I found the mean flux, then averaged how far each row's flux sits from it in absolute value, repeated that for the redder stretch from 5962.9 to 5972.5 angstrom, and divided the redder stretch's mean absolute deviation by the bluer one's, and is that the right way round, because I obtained 1.51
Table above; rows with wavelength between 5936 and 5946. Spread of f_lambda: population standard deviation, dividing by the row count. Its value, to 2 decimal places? 0.10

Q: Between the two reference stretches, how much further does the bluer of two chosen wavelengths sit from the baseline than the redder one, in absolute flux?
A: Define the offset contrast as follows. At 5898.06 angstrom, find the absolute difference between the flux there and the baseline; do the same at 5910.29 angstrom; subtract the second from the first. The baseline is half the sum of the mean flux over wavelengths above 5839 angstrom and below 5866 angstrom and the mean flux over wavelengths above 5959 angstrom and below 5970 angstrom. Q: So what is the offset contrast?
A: 3.0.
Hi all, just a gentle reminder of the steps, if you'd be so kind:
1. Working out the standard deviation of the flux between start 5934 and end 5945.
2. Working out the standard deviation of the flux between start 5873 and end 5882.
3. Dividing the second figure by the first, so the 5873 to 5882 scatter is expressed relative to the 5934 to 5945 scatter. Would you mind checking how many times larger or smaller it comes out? 3.2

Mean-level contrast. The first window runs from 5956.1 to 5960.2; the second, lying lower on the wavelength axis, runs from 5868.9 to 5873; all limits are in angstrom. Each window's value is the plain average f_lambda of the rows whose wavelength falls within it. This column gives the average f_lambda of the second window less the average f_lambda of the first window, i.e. -0.5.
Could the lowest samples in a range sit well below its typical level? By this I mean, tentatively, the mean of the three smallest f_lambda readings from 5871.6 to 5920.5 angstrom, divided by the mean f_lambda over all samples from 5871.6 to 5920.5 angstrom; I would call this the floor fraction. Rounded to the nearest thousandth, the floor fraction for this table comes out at 0.844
